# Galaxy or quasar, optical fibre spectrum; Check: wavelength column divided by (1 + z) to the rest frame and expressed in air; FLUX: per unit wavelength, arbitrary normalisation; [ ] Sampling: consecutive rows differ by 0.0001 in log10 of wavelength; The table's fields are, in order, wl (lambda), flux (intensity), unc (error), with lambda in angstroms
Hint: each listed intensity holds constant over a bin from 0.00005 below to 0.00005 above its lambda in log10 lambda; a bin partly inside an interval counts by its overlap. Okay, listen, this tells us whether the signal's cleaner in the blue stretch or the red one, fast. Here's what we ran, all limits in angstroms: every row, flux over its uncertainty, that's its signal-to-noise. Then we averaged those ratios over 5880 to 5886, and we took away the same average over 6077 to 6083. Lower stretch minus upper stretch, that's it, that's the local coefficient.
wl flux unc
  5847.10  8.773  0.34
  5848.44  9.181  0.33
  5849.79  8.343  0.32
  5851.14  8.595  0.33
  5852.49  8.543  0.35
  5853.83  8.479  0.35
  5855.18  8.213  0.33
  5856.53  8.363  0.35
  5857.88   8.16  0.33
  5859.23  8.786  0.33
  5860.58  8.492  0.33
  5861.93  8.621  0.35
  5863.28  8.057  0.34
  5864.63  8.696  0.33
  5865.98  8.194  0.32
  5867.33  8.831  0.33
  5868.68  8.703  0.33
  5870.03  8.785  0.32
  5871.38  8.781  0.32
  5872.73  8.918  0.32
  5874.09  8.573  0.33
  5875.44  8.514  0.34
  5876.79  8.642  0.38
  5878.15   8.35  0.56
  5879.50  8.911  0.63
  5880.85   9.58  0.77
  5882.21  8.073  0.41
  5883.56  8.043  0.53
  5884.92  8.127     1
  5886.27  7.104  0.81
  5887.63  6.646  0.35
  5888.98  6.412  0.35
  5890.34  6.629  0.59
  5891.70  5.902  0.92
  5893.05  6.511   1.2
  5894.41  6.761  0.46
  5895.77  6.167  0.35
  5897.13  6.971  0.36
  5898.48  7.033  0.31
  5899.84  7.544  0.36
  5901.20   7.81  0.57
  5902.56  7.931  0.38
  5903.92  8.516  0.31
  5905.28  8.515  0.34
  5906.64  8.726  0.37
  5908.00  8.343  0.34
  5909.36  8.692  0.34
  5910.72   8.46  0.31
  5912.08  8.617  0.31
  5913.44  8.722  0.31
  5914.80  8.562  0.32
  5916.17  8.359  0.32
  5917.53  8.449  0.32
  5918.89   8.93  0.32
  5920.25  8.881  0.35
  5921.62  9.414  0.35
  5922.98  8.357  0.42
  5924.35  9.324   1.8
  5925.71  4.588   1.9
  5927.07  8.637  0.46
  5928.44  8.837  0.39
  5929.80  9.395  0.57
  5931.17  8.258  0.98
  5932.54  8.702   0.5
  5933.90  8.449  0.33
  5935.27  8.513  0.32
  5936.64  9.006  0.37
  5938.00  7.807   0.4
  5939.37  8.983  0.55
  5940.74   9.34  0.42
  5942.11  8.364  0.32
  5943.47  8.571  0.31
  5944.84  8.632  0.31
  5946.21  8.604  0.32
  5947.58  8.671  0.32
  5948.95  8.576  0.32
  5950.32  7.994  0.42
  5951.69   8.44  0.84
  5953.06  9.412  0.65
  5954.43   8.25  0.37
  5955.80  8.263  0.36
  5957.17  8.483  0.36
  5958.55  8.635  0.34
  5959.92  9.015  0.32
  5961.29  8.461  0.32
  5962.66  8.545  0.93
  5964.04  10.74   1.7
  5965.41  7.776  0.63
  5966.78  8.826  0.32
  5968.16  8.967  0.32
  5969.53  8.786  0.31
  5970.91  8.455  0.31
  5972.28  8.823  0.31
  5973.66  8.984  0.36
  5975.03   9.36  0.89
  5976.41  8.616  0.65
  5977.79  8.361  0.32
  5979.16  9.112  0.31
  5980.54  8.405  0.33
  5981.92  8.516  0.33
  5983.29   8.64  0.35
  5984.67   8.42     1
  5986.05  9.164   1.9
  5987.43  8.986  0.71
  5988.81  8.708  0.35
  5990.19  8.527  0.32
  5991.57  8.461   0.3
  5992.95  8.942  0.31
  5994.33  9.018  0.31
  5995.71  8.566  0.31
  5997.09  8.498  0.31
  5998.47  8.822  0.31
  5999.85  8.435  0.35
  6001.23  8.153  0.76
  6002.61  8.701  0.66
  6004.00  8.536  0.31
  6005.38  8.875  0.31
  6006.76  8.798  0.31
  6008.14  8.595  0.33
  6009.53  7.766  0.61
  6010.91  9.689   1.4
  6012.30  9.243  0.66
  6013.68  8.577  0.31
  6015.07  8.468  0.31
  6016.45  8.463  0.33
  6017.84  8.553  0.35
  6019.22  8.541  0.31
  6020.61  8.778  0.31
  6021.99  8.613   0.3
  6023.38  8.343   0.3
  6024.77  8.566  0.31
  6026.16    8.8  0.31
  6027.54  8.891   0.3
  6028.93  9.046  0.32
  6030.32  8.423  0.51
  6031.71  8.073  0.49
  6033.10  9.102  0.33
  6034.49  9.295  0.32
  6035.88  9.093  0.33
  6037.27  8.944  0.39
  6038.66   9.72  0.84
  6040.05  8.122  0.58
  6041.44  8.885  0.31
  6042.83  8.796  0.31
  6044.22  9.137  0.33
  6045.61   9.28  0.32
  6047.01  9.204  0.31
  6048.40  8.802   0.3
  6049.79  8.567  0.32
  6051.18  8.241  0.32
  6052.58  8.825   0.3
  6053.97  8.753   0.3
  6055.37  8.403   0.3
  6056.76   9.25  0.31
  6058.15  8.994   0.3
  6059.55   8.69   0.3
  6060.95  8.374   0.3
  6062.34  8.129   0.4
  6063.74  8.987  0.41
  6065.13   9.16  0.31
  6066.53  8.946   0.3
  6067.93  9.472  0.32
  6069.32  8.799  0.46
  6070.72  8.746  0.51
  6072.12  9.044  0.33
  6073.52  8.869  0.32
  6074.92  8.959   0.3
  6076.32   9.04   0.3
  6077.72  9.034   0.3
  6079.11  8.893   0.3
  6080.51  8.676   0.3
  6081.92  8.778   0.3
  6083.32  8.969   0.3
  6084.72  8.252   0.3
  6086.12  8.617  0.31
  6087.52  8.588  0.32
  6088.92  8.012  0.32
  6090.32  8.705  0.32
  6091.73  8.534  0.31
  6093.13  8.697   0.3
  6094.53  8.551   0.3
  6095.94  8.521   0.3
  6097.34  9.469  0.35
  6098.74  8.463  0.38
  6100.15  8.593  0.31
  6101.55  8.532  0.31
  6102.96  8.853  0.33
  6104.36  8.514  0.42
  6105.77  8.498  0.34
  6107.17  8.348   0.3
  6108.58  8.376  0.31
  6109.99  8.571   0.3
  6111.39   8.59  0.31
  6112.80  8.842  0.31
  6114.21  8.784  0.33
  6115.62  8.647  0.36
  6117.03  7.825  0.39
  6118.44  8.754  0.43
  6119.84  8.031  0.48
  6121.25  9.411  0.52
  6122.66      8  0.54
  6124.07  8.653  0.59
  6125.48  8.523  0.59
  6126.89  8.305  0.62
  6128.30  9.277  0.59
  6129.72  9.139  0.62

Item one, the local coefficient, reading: -16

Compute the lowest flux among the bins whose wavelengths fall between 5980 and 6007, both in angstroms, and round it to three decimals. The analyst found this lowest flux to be 8.153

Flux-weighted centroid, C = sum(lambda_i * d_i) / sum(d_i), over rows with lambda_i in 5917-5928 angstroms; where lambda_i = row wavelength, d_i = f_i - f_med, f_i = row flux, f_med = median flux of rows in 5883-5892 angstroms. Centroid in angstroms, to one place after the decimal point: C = 5921.3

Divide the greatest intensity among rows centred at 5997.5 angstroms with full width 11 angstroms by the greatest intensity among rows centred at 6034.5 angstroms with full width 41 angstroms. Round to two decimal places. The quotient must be 0.93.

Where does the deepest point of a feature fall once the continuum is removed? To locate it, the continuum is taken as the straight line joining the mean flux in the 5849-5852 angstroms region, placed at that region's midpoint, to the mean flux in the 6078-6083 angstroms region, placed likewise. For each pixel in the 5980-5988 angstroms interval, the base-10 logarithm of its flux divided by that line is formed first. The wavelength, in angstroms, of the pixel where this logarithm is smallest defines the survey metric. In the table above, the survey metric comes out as 5980.54 angstroms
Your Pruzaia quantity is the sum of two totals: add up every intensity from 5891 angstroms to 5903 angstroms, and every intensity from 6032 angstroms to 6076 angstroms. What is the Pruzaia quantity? 338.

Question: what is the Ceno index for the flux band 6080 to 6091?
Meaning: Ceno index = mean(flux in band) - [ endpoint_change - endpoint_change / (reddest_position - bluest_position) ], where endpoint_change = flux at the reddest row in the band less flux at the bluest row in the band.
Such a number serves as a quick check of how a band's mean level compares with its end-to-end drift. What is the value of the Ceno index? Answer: 8.55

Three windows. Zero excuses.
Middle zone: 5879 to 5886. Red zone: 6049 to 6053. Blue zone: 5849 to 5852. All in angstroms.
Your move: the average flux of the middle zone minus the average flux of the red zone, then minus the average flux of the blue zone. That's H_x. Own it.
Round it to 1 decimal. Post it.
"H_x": -8.5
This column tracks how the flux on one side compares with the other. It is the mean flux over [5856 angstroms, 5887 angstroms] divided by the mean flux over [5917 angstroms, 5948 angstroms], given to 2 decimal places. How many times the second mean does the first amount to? 0.99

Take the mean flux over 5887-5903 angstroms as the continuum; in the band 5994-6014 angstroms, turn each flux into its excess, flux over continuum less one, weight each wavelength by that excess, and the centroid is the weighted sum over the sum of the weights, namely 6004.2 angstroms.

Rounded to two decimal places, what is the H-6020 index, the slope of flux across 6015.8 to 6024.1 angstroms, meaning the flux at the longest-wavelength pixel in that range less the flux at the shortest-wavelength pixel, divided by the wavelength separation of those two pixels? -0.02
